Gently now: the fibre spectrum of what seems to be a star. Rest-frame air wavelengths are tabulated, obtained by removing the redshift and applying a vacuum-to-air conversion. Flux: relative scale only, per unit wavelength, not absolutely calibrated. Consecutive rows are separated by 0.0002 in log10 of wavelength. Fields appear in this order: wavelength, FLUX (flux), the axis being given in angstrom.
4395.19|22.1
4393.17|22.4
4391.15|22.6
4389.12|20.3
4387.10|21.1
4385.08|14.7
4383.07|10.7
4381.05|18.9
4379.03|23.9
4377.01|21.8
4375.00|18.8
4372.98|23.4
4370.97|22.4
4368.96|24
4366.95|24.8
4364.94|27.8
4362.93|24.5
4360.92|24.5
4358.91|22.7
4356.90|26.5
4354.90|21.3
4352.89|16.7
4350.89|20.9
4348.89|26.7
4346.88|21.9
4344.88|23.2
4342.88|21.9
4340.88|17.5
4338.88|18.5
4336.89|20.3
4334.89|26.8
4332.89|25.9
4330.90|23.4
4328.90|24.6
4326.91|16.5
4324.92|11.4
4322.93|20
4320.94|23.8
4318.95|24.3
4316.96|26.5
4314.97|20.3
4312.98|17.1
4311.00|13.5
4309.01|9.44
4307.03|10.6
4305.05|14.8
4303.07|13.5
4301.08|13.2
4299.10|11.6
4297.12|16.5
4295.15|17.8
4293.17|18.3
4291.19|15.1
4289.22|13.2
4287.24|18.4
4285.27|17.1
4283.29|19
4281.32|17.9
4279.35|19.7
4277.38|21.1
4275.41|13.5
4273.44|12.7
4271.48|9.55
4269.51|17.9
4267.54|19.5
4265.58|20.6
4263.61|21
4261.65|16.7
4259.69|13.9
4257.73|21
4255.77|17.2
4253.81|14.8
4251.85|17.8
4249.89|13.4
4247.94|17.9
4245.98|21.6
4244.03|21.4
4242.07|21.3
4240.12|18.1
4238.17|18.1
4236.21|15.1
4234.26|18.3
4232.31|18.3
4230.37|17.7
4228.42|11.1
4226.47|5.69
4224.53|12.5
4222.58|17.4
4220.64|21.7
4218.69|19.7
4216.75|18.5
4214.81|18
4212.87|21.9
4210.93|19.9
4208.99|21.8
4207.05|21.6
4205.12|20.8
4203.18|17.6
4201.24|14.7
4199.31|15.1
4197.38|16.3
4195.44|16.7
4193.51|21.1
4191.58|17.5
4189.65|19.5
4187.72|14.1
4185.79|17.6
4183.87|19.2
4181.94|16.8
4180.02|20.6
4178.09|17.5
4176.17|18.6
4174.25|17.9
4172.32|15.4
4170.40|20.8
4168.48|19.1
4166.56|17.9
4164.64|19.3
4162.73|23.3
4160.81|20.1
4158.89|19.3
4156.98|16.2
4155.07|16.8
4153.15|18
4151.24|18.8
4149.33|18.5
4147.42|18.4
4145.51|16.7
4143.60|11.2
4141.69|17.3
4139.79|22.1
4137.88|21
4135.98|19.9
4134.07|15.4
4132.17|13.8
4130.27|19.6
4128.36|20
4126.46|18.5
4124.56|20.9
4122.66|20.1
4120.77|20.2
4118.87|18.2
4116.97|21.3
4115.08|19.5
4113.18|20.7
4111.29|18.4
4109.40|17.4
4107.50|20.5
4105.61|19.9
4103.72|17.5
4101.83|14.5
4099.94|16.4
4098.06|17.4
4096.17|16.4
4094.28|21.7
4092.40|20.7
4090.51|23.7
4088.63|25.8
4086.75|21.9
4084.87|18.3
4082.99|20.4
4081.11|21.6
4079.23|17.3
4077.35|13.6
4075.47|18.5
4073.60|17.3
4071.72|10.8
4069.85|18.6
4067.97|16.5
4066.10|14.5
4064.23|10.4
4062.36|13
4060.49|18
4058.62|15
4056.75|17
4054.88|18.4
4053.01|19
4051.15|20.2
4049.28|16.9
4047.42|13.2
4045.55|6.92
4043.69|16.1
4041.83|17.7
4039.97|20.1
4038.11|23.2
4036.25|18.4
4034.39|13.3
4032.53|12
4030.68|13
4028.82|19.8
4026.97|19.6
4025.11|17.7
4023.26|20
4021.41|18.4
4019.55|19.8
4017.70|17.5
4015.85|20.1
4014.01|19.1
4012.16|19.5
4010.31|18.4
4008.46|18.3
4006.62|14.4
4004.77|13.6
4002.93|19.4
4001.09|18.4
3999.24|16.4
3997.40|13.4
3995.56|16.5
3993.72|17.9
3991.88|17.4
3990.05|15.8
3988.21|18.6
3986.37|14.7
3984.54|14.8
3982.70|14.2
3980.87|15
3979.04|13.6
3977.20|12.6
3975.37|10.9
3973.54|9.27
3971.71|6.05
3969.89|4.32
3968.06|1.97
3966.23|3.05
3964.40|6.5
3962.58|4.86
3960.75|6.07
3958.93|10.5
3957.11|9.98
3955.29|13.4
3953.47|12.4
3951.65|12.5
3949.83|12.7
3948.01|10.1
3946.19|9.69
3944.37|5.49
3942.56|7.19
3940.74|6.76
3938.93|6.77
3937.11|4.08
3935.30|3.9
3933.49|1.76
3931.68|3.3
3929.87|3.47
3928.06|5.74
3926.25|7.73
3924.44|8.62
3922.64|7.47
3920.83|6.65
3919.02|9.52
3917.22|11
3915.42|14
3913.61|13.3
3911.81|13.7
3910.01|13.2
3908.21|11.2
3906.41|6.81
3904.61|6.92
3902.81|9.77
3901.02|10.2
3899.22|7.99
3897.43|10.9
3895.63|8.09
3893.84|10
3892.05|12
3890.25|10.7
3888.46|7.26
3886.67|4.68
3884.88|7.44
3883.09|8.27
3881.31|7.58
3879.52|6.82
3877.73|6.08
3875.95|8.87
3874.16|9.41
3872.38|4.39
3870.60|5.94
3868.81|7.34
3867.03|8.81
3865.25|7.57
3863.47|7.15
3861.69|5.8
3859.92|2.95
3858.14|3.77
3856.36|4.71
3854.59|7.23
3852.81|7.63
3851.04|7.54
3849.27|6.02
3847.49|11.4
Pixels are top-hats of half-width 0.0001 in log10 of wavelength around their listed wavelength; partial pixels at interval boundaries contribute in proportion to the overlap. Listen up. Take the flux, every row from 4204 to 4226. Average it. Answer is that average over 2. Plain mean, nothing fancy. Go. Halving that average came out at 10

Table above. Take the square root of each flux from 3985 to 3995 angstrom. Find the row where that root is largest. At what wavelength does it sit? 3988.21 angstrom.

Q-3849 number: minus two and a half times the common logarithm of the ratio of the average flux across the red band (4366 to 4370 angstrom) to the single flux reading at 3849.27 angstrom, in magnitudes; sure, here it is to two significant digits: -1.5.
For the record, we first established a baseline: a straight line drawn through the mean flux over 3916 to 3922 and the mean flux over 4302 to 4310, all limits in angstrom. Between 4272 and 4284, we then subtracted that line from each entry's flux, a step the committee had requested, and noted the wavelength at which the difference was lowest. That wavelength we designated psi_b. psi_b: 4273.44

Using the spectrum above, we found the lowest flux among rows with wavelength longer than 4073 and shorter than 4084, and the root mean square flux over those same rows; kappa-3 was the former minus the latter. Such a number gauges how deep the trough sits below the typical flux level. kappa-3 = -4.7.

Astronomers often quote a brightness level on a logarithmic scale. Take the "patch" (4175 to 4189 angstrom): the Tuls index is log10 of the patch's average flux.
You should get 1.25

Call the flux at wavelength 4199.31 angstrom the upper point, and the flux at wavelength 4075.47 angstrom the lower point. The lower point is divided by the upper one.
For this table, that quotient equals 1.2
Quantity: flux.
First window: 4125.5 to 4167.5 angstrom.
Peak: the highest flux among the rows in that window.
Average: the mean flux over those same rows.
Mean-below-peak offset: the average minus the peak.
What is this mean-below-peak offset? -5.0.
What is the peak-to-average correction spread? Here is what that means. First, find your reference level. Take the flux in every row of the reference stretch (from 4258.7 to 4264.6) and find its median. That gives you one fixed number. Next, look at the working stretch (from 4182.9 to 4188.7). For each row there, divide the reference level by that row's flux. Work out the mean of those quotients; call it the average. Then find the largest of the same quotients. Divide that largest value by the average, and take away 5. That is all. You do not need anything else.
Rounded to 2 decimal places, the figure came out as -3.82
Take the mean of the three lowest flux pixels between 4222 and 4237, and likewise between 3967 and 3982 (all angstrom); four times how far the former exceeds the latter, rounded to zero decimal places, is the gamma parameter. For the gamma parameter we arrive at 23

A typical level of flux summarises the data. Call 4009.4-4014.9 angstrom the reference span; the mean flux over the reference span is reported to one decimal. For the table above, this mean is 19.0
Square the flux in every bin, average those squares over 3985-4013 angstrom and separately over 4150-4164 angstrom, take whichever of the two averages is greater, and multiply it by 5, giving 1815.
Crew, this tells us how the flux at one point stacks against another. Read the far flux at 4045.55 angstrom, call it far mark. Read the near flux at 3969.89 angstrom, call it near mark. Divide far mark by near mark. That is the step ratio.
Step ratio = 1.6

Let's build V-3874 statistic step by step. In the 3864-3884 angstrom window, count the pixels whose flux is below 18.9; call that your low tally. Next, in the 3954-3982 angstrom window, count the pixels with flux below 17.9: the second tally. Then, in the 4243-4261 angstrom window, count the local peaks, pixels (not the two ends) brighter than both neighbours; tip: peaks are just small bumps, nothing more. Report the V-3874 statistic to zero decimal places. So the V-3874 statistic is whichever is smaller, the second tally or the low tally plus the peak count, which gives 14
